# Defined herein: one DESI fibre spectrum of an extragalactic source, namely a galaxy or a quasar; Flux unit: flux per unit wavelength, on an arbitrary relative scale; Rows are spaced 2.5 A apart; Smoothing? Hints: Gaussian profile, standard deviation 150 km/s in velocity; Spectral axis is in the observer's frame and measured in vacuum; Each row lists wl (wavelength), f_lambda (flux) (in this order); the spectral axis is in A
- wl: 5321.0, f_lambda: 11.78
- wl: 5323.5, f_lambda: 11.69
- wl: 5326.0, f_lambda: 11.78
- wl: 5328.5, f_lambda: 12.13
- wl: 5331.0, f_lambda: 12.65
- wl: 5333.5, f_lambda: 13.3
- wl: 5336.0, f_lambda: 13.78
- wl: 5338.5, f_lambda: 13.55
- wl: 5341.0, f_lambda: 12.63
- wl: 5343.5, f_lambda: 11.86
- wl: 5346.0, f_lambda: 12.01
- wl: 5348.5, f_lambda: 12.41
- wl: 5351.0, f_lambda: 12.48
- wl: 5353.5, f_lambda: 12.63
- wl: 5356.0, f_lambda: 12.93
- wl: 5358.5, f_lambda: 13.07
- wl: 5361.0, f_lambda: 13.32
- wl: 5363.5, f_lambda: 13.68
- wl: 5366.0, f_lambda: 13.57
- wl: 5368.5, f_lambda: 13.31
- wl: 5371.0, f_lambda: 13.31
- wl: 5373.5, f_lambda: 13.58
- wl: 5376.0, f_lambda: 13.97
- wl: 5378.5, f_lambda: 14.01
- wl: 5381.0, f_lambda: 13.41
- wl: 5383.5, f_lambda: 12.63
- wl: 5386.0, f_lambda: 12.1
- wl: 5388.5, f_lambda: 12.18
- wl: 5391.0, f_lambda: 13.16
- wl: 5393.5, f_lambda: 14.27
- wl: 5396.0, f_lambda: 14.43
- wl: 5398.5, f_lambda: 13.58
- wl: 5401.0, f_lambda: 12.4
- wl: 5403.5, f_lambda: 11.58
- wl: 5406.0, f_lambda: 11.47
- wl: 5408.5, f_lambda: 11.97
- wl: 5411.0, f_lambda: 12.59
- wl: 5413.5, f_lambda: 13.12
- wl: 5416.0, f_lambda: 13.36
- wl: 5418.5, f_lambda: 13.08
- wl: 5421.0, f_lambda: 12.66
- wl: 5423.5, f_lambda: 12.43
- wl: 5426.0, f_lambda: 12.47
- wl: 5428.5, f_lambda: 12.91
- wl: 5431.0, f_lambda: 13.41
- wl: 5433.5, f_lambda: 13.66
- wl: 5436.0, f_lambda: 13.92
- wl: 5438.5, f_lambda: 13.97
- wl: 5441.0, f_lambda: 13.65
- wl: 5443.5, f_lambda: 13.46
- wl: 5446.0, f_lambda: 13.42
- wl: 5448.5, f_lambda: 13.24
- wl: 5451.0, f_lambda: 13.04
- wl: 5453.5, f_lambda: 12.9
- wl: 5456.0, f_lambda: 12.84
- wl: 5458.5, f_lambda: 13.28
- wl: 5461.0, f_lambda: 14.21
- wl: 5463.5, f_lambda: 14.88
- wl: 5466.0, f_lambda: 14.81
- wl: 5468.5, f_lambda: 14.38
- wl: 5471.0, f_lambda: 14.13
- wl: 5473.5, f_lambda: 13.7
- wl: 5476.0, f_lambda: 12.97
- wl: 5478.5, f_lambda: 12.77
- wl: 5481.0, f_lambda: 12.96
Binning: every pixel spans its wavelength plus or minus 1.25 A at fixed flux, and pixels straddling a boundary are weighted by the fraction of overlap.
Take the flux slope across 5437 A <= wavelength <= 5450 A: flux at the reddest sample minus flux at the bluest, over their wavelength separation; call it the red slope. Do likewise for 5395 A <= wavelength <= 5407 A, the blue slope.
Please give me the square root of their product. 0.15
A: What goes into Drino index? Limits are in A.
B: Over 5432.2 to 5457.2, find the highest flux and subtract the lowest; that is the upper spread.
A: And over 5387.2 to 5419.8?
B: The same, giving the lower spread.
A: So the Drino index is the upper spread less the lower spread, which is -1.8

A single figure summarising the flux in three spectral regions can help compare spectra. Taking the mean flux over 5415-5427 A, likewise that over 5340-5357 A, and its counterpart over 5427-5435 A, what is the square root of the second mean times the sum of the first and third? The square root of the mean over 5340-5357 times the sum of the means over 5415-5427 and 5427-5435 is 18.0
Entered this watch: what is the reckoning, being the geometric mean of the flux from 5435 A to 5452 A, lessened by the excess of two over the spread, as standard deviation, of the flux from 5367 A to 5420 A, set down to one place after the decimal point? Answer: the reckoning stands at 12.4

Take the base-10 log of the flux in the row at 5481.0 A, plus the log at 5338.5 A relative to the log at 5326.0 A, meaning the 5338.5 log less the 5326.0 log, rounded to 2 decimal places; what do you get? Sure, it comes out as 1.17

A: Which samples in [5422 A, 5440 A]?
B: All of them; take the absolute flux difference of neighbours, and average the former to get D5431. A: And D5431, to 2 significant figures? 0.26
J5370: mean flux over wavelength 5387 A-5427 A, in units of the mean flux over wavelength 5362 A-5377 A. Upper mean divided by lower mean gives 0.94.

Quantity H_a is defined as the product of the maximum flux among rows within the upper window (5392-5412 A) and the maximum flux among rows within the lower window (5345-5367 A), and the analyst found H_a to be 197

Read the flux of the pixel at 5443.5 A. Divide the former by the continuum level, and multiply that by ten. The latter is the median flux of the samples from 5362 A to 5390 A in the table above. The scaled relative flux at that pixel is 10.0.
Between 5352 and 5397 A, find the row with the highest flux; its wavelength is 5396.0 A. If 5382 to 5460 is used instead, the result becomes 5396.0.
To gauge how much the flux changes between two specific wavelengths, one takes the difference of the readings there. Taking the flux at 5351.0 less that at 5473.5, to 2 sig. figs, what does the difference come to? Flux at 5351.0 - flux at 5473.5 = -1.2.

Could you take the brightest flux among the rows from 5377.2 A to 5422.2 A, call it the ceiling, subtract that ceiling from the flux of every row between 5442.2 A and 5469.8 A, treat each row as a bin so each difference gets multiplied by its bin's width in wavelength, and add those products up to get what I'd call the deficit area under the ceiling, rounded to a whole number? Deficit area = -21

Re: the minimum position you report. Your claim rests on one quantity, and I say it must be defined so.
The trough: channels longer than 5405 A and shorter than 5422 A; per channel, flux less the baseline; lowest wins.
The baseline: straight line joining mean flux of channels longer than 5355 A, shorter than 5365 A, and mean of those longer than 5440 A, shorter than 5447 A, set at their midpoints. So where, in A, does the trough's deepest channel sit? 5406.0 A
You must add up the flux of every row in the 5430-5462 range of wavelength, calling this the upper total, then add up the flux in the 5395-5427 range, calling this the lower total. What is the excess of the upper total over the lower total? 9.9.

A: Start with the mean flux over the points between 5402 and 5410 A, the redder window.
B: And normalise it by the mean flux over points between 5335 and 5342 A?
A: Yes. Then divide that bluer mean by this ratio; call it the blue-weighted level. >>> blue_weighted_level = 15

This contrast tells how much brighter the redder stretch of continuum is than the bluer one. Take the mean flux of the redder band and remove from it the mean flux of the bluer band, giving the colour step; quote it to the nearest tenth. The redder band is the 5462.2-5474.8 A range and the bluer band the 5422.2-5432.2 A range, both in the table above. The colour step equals 1.6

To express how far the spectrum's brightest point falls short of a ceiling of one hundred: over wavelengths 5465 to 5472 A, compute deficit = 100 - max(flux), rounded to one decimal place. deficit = 85.2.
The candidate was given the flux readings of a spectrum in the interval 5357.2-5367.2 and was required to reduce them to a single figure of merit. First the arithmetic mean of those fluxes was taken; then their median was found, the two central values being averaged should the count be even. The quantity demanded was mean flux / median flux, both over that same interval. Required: 0.997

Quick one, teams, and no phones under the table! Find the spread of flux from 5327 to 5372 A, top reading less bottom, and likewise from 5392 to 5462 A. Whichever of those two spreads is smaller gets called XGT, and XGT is 1.9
